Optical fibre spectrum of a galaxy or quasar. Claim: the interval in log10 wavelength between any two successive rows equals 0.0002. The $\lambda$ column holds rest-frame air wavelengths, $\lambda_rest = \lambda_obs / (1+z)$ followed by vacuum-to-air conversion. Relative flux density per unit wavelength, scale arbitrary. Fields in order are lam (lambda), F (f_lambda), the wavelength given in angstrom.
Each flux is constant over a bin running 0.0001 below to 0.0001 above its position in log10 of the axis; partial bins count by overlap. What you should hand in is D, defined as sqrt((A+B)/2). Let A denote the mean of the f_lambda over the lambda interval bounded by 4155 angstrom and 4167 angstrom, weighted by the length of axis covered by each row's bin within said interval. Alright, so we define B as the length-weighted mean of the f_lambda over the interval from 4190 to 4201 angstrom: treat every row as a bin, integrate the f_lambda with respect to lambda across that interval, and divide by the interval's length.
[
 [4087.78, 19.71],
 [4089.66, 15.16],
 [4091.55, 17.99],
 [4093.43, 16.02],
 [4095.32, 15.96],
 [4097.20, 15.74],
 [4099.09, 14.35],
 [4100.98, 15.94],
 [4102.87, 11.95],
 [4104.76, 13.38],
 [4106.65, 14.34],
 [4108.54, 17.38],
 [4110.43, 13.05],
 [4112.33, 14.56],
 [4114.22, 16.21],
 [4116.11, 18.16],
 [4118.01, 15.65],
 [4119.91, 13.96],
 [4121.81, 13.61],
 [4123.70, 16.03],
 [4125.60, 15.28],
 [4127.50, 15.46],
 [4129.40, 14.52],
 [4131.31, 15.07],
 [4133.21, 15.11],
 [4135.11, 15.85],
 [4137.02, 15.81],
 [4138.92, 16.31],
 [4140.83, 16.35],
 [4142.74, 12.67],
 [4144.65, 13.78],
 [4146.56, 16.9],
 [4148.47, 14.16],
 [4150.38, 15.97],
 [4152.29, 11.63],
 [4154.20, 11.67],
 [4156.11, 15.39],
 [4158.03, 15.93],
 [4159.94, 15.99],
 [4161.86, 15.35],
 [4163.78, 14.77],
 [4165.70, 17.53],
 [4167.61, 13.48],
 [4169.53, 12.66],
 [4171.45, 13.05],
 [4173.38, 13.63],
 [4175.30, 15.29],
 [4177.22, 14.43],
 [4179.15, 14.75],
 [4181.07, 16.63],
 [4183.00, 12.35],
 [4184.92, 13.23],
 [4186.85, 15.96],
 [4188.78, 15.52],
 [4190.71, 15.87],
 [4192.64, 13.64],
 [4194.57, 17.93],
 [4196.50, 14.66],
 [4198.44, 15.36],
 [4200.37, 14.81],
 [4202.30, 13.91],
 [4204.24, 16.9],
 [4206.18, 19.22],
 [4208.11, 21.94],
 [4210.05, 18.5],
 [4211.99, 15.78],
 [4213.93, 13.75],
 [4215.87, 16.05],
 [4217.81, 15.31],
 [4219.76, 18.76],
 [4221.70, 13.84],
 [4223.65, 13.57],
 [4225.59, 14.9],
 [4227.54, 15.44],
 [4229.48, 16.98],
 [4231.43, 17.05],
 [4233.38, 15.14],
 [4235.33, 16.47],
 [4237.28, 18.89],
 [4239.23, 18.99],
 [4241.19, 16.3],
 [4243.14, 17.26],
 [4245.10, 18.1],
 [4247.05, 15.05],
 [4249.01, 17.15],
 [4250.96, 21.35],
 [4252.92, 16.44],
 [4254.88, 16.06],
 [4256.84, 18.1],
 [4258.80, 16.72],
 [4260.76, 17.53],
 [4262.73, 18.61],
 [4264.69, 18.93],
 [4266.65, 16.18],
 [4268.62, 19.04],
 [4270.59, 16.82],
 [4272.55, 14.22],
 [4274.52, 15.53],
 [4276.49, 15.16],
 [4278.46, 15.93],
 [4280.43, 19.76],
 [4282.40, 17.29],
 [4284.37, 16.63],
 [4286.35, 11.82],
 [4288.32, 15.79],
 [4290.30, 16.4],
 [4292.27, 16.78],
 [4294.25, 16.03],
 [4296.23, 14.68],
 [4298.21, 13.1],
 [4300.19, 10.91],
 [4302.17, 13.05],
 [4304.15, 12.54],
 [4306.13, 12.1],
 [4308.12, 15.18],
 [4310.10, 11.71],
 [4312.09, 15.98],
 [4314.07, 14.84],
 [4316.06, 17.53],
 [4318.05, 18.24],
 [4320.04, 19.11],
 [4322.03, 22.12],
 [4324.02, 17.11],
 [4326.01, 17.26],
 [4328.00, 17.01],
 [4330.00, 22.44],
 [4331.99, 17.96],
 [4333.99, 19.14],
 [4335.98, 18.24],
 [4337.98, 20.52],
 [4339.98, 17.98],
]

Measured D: 3.94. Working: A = 15.7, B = 15.4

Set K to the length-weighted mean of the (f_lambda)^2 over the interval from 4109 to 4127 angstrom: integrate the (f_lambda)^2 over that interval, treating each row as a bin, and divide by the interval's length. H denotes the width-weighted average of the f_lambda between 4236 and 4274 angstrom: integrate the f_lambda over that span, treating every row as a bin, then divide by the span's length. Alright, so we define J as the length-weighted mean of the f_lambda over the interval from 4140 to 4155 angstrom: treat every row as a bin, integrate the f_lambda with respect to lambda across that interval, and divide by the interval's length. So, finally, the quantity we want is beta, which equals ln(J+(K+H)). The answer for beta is 5.58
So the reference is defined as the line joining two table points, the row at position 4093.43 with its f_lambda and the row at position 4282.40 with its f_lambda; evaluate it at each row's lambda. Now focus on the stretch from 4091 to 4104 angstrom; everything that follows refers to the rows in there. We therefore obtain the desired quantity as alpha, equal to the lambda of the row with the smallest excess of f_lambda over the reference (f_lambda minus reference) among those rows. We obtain 4102.87 angstrom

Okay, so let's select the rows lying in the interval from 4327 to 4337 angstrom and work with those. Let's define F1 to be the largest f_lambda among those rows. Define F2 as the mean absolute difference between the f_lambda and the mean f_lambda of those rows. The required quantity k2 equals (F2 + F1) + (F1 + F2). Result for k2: 48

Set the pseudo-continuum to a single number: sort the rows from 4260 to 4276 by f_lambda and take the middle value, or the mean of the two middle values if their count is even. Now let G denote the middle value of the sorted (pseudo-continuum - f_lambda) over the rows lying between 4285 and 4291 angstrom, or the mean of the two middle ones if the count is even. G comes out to 1.4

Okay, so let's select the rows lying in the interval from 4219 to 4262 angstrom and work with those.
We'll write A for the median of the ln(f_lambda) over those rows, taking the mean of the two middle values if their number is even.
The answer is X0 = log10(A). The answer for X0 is 0.451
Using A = 2.82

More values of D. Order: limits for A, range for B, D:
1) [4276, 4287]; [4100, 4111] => 3.92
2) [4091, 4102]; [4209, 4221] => 4.01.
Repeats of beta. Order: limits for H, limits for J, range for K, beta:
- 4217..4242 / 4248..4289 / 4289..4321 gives 5.56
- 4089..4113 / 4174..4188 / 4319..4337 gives 5.97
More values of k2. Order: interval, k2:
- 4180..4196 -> 39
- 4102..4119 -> 40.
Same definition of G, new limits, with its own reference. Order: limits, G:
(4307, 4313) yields 2.0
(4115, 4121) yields 1.5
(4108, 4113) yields 2.6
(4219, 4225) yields 3.3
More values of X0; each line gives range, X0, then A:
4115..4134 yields 0.435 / 2.72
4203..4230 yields 0.442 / 2.77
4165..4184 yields 0.422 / 2.64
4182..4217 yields 0.439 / 2.75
